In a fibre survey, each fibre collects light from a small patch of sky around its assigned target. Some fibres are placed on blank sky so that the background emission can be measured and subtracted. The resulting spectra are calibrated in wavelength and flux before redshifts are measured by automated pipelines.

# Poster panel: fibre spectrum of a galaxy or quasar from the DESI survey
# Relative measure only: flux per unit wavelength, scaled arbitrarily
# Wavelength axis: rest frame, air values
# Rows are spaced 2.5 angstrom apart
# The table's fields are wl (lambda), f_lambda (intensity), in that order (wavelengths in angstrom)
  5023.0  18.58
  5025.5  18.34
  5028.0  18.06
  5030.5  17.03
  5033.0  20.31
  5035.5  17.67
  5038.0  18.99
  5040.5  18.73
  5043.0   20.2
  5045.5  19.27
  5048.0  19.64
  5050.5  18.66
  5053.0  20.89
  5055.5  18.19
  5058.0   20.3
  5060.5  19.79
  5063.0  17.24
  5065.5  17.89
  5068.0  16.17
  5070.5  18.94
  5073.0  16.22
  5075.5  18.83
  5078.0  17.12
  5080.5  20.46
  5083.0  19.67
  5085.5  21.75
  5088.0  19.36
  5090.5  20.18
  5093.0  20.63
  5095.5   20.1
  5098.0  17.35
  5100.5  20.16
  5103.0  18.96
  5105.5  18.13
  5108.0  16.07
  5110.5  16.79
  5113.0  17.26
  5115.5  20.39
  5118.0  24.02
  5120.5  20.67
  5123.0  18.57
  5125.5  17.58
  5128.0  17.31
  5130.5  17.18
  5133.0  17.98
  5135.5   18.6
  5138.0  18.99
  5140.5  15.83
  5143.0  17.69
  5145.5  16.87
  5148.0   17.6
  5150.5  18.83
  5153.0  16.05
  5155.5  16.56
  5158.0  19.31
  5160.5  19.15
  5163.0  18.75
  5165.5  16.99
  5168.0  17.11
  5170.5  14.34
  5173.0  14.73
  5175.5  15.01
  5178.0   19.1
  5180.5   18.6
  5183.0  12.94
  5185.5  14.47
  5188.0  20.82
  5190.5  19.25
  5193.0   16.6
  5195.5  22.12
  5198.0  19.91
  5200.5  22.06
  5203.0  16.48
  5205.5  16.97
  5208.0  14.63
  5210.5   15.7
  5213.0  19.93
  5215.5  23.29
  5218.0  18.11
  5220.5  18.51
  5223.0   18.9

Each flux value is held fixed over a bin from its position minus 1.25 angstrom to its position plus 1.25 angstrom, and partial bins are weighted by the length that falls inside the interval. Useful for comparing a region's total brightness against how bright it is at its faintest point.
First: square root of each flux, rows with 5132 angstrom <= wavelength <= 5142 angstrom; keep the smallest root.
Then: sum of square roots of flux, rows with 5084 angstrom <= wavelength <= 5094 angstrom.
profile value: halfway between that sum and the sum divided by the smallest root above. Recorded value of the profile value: 11.3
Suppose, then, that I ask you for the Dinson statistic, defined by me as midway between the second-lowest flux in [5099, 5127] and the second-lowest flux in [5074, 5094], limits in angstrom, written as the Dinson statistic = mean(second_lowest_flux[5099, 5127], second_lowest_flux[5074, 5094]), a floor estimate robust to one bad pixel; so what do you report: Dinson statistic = 17.8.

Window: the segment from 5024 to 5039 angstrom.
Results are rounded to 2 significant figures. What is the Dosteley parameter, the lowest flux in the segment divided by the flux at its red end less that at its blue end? 26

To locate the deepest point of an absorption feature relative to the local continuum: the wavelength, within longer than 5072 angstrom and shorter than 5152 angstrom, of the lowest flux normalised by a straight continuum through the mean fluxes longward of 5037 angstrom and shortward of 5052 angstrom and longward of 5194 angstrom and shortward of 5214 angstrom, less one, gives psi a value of 5140.5 angstrom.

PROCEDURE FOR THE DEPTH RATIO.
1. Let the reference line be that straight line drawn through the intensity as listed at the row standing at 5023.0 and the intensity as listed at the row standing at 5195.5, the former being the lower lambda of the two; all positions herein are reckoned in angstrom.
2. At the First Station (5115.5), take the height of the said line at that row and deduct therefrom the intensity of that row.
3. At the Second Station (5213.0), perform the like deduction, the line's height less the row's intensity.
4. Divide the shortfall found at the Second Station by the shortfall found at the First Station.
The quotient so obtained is 29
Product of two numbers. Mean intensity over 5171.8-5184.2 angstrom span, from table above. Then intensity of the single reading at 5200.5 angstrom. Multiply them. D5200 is 355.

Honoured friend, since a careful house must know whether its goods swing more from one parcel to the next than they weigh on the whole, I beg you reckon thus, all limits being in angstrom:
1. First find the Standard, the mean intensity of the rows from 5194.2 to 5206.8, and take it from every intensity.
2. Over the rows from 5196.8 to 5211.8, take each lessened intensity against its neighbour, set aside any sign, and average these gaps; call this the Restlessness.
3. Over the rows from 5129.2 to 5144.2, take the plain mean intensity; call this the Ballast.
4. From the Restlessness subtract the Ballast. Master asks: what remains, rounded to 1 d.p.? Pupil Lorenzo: -15.4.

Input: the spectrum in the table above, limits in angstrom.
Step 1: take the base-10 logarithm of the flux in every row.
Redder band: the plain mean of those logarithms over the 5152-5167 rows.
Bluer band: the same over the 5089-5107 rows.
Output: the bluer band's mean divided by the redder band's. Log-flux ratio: 1.03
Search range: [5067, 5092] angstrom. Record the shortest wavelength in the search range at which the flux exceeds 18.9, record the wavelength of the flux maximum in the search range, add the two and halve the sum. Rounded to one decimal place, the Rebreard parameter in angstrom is 5078.0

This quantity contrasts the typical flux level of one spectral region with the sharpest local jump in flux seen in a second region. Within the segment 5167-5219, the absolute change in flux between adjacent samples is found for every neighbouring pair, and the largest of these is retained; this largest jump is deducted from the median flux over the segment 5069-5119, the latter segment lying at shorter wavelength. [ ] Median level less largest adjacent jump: 12.8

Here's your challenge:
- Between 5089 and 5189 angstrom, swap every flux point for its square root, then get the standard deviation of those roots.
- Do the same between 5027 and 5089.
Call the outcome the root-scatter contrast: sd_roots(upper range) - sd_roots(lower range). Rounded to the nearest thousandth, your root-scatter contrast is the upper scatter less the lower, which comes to 0.086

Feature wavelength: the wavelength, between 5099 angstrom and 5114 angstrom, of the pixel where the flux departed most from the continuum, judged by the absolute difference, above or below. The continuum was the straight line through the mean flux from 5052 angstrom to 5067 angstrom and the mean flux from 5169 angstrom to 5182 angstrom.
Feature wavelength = 5100.5 angstrom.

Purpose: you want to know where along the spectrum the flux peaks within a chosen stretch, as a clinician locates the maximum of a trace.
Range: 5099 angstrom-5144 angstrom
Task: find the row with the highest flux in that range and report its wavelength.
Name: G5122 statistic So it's 5118.0 angstrom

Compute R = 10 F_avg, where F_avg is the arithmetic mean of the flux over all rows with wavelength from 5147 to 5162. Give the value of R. 179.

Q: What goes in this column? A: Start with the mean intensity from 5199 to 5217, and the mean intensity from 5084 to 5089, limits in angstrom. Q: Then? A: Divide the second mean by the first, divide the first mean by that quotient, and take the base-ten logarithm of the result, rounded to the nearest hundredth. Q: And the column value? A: 1.22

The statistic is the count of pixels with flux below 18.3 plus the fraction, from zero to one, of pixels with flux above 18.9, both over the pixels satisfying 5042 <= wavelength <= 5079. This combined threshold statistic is 6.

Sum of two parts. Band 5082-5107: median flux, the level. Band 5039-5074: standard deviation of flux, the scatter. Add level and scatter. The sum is 21.3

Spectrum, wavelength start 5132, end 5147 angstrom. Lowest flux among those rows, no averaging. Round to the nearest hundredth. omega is 15.83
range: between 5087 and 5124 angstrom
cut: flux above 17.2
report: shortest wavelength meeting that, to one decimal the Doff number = 5088.0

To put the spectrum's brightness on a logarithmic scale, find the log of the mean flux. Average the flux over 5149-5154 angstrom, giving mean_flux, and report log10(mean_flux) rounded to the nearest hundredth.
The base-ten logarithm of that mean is 1.24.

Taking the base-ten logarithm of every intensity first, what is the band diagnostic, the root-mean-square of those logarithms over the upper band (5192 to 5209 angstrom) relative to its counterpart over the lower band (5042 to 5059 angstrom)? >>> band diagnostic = 0.977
